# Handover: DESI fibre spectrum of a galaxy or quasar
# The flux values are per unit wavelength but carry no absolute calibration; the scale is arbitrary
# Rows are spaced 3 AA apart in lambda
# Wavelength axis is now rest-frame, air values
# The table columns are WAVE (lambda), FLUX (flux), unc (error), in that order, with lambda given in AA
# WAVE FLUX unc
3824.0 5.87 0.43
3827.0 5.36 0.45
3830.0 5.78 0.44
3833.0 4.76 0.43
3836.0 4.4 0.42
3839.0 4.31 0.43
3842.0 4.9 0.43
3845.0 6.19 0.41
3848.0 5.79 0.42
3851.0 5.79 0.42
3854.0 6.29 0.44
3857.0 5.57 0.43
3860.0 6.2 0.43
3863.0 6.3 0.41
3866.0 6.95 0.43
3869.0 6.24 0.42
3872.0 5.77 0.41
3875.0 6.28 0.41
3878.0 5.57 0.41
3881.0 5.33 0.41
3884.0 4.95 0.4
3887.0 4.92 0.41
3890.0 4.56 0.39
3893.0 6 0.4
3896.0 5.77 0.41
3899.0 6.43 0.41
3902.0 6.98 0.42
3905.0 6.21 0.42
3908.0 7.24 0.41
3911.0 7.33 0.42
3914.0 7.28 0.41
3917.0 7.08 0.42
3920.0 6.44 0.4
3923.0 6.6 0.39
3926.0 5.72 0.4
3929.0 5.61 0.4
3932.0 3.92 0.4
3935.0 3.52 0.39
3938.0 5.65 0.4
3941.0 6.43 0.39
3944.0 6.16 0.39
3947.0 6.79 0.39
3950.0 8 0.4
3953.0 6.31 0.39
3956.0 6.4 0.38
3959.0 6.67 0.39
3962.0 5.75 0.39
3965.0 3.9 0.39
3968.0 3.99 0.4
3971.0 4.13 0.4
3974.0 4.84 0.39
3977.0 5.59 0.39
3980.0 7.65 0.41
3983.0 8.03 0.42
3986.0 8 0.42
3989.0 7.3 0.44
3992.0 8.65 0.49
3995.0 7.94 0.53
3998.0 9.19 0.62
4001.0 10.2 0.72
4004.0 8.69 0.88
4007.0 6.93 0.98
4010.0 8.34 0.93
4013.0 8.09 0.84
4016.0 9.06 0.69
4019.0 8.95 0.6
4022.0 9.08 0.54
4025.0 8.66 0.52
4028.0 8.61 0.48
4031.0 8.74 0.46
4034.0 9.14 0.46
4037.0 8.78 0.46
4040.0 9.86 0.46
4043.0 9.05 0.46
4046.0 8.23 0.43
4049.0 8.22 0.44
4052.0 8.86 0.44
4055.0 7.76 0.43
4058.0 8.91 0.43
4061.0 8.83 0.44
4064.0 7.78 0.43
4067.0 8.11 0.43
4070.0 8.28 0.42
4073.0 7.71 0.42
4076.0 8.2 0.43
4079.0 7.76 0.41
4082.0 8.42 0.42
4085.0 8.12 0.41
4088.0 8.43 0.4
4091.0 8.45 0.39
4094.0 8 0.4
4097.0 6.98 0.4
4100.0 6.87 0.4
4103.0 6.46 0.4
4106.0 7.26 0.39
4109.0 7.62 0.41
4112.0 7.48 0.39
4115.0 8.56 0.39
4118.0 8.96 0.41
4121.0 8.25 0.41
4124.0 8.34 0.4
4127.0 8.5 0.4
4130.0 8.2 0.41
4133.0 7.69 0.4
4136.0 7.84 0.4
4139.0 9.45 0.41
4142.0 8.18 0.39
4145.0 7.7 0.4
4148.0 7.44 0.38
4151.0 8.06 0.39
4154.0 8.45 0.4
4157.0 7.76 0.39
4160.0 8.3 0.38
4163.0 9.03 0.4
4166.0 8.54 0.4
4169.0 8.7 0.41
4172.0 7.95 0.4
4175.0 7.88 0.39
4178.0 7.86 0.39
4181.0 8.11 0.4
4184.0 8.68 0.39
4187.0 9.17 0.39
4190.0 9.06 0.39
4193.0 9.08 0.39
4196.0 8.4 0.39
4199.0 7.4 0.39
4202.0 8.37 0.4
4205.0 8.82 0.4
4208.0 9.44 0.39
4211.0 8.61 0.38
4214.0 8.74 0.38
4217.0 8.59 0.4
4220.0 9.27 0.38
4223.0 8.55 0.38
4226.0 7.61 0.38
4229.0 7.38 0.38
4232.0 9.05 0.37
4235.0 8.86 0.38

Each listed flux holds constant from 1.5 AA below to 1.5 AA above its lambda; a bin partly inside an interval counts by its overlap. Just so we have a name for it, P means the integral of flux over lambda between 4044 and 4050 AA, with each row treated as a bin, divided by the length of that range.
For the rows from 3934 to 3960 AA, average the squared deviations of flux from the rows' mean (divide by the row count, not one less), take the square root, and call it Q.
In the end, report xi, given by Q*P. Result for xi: 9.3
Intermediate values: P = 8.3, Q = 1.13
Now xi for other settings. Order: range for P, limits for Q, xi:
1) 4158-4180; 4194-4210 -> 5.5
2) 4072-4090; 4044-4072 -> 3.4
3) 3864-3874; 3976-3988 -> 6.4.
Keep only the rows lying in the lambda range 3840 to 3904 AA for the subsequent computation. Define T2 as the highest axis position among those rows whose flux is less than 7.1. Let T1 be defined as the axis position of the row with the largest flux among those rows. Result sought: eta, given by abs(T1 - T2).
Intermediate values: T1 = 3902.0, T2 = 3902.0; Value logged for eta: 0 AA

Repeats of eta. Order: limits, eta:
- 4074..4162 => 36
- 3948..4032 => 6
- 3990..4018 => 6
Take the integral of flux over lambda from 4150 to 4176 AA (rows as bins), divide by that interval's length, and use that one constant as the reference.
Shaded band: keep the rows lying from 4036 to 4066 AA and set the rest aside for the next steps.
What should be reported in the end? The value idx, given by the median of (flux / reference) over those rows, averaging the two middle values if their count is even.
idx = 1.1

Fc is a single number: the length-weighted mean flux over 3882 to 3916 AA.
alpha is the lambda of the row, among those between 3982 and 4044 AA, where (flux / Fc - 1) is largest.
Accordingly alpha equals 4001.0 AA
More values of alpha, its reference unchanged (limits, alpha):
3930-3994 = 3992.0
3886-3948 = 3911.0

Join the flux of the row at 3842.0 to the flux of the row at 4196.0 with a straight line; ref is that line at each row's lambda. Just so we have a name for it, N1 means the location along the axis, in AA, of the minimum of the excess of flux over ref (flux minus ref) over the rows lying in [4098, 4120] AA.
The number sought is 4103.0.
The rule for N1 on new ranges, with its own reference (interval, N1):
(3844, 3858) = 3857.0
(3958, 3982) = 3965.0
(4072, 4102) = 4100.0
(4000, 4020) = 4007.0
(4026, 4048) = 4046.0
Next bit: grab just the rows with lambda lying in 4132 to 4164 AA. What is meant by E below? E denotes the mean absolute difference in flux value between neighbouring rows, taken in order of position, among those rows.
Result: 0.67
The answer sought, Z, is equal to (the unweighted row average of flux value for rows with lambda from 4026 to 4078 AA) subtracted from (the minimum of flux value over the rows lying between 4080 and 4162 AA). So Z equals -2.1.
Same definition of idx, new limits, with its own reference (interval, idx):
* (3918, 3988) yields 0.7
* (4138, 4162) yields 1.0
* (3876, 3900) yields 0.7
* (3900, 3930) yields 0.8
